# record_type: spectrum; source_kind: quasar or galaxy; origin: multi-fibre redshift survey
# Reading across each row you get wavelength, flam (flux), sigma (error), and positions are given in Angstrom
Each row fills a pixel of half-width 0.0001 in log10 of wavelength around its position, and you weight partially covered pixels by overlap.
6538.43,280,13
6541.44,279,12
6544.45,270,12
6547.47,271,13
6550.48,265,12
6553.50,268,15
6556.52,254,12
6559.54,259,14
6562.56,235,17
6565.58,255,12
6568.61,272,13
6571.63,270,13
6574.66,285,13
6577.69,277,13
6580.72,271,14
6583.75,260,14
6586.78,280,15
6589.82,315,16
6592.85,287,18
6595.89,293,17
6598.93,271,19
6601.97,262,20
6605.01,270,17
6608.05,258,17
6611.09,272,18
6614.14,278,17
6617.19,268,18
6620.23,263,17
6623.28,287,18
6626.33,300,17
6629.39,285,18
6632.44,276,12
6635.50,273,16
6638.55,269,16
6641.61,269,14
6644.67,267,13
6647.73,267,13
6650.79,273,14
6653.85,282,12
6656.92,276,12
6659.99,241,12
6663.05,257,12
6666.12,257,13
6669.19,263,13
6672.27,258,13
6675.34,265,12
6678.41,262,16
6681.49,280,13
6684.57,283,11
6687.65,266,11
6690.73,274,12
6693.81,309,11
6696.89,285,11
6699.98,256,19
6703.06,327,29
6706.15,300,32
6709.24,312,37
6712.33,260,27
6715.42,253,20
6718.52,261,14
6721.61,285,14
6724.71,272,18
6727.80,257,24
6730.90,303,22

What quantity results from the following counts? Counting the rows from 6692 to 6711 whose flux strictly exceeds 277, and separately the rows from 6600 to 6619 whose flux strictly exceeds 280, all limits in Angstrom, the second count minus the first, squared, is 25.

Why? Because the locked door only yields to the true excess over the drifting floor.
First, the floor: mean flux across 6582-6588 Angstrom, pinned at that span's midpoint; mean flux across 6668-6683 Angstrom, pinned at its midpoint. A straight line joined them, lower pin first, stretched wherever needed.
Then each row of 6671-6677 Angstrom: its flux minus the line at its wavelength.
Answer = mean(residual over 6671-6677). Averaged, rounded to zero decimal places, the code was -4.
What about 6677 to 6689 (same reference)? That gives 8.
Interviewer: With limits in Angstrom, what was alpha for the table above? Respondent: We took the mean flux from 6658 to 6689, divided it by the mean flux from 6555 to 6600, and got 0.967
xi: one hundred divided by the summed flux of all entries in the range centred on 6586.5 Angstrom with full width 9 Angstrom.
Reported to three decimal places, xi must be 0.117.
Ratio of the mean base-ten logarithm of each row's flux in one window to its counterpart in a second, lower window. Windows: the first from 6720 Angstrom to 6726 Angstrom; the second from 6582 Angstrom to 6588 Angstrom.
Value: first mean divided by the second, 1.01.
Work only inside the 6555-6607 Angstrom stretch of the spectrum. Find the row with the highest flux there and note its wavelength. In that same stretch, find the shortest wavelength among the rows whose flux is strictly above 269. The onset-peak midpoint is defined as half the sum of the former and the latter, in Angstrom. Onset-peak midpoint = 6579.2 Angstrom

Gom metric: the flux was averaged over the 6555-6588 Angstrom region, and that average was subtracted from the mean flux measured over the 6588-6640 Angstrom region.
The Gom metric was 13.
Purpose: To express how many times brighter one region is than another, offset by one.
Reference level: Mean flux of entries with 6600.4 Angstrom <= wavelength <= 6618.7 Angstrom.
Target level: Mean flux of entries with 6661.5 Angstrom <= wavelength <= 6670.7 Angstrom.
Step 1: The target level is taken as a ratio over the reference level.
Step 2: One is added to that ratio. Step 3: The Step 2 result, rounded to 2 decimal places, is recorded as 1.97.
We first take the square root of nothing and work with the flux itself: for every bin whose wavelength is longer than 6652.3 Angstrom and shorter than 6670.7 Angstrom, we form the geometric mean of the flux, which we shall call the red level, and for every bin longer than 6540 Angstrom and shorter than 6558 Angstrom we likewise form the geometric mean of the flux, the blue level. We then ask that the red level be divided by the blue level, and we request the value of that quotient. 0.98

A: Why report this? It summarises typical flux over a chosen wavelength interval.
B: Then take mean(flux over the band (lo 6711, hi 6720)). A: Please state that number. 258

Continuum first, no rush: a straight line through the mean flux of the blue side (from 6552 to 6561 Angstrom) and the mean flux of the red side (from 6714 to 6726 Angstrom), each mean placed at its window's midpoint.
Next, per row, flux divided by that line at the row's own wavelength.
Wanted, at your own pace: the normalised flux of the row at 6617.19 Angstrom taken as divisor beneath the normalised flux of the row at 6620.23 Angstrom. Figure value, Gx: 0.98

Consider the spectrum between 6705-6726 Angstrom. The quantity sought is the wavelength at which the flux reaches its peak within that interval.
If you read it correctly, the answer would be 6709.24 Angstrom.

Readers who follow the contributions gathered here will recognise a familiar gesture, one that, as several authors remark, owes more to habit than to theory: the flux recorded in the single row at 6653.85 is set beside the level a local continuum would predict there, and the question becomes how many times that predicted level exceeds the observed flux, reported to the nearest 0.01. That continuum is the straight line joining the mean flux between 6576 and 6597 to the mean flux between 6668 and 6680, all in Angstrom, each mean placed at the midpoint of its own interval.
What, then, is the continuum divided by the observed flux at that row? 0.95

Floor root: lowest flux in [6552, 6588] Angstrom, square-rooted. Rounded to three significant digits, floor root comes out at 15.3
